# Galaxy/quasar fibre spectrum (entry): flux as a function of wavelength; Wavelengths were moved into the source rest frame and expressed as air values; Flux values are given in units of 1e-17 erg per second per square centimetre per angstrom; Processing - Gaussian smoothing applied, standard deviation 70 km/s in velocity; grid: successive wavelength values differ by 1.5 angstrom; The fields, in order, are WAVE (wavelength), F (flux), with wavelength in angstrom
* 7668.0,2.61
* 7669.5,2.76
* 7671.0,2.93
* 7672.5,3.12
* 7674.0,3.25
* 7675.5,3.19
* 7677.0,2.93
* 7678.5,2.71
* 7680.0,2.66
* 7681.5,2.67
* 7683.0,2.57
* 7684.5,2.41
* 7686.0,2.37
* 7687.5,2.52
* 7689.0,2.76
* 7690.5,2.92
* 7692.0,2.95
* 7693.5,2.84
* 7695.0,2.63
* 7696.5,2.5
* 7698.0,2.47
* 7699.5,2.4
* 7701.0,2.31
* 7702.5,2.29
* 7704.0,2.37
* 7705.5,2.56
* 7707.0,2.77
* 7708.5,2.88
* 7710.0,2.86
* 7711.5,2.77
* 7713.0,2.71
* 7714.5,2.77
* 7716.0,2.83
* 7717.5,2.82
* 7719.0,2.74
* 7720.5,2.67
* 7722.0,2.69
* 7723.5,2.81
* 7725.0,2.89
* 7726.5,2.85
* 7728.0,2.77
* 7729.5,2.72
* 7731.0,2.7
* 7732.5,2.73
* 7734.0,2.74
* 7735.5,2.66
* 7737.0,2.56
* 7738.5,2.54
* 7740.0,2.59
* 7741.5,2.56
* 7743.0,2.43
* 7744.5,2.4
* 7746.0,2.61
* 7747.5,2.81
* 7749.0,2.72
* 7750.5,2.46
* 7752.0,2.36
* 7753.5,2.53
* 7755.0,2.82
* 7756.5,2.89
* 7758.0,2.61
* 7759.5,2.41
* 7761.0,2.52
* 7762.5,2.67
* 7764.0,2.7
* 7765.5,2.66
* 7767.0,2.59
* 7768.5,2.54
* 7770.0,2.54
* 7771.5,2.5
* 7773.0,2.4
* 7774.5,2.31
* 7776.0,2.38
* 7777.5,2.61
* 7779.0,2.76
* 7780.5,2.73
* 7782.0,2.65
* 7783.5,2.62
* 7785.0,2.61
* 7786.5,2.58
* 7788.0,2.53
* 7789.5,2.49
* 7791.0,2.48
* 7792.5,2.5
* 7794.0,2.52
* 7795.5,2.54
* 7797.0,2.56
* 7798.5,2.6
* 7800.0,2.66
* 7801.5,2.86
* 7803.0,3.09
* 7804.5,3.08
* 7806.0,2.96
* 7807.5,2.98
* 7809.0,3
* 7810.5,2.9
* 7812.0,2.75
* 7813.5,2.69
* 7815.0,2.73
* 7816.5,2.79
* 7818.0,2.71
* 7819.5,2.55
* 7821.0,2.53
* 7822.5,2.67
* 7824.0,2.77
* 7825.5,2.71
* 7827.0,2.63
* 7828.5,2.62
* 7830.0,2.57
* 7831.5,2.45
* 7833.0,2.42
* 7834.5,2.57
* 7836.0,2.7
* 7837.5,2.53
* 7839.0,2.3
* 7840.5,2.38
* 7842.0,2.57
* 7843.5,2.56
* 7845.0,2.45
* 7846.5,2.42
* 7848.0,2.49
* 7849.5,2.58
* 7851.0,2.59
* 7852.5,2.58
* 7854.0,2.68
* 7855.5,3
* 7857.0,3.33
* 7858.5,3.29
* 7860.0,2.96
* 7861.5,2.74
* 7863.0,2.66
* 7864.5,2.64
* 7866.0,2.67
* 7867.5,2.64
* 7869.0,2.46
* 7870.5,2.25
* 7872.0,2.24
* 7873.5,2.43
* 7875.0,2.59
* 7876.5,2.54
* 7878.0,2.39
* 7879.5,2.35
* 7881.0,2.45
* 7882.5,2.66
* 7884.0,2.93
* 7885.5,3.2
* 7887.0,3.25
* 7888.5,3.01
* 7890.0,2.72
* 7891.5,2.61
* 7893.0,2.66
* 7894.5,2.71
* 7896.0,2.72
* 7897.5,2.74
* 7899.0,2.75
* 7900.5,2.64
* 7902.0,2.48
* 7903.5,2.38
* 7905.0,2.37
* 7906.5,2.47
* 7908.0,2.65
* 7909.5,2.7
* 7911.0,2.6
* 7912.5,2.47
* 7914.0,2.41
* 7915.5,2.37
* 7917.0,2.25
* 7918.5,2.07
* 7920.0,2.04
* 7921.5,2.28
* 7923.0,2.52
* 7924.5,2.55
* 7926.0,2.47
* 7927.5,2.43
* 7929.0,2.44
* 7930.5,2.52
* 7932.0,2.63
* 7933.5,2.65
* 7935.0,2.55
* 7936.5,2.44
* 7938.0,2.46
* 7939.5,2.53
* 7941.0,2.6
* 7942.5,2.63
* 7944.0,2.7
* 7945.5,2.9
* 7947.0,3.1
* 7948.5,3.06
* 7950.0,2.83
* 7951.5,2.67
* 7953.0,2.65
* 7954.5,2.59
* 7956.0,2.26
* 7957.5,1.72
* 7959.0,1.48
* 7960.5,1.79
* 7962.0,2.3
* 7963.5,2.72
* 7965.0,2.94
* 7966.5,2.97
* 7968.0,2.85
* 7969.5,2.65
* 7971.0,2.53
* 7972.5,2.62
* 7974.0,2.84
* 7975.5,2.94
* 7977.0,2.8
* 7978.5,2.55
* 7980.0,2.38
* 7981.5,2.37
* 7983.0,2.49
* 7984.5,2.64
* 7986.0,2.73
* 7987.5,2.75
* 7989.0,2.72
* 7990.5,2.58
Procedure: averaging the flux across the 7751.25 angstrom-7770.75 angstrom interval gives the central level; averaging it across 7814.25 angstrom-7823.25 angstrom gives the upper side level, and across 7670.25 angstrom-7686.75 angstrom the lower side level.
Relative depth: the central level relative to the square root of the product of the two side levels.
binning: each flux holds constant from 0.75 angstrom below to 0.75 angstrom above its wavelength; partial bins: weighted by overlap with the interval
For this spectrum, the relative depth 0.95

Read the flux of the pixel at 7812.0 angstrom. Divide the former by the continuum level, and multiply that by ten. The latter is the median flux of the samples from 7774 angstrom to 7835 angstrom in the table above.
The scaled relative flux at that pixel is 10.5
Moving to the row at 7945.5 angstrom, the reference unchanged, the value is 11.1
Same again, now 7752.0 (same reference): 9.0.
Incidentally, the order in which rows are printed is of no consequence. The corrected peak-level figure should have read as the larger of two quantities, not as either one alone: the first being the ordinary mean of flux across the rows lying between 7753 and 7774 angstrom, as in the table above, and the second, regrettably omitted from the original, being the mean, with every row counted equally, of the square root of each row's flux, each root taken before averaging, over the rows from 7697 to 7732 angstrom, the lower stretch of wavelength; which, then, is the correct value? 2.60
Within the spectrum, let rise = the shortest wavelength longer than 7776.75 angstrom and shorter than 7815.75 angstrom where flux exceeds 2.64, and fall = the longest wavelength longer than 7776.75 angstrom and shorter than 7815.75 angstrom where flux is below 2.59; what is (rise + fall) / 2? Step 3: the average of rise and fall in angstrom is 7788.0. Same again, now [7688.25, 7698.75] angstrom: 7693.5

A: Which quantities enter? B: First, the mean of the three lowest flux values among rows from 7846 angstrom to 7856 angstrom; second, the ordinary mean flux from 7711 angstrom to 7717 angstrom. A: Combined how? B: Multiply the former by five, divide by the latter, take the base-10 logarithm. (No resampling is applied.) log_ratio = 0.654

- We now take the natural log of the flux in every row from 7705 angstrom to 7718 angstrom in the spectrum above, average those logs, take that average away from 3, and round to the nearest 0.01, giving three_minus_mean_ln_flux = 1.98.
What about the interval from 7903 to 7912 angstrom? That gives 2.07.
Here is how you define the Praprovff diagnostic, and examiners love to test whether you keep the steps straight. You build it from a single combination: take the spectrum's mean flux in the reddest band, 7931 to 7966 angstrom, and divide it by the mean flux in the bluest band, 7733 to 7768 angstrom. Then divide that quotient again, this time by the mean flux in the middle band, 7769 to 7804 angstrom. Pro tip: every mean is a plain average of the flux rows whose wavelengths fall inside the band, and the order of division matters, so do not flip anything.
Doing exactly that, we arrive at 0.376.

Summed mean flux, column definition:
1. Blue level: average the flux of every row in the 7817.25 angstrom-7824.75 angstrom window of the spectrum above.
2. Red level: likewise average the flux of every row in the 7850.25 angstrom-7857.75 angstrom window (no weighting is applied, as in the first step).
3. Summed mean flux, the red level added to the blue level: 5.48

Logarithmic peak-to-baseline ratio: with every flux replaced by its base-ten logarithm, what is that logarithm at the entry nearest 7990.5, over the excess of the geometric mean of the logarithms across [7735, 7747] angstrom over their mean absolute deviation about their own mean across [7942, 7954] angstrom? 1.08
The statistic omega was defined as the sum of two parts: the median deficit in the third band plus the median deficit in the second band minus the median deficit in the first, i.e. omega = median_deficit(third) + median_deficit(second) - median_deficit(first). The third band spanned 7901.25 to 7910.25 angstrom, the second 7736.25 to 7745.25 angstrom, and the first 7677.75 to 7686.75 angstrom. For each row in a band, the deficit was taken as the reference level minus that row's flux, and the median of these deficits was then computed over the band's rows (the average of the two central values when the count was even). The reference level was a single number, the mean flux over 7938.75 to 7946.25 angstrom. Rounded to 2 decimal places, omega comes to 0.26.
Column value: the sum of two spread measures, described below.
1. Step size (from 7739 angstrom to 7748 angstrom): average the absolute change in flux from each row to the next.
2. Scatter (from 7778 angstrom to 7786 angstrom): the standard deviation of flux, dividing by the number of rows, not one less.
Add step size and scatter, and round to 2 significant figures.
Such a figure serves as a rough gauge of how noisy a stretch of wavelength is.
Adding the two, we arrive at 0.18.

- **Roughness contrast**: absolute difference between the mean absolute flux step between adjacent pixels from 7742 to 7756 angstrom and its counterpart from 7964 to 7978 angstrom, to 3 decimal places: 0.041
